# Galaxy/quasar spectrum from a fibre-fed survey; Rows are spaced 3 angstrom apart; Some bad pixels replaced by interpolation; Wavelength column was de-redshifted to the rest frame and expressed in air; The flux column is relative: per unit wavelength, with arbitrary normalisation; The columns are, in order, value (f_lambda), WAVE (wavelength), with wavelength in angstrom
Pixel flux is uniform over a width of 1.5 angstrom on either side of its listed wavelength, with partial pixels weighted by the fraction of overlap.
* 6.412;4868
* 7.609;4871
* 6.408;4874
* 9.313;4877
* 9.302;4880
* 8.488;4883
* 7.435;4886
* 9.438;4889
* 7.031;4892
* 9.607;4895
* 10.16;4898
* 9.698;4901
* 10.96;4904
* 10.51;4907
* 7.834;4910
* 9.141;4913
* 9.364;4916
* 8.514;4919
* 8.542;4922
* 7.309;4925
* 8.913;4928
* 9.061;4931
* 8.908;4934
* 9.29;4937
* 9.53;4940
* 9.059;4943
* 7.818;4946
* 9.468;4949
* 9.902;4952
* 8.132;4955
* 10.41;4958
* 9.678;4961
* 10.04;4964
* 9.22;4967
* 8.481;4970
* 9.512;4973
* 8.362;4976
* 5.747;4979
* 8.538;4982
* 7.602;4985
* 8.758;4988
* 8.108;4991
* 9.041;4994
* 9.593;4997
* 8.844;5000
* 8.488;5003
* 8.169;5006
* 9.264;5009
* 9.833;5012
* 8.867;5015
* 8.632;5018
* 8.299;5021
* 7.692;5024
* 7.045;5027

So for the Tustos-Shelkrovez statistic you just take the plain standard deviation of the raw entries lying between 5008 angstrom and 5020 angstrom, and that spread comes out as 0.5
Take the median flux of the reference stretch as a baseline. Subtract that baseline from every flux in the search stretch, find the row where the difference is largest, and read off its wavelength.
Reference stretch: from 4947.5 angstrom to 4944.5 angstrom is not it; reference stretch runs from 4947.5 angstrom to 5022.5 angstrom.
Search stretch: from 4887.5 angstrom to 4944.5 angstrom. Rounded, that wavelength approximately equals 4904 angstrom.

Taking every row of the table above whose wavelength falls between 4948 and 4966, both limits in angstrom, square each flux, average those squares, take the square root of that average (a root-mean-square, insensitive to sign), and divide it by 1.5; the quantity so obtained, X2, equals 6.42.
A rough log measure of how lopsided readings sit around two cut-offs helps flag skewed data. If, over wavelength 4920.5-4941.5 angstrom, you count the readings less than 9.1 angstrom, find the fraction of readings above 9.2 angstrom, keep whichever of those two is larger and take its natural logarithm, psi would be 1.6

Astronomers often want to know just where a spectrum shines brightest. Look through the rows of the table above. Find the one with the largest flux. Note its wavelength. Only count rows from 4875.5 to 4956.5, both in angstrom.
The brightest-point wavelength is 4904 angstrom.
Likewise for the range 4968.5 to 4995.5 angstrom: 4973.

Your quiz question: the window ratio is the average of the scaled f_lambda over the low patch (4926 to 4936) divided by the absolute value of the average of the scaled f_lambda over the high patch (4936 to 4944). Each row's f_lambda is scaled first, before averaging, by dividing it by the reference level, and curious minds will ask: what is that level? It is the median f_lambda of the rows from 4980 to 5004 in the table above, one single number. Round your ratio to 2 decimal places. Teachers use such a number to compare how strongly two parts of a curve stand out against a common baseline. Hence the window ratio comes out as 0.96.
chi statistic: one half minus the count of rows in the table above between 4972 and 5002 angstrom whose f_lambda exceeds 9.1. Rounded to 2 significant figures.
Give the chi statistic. -1.5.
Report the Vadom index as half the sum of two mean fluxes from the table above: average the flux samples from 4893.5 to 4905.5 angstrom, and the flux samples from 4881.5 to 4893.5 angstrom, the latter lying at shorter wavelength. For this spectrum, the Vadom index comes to 9.10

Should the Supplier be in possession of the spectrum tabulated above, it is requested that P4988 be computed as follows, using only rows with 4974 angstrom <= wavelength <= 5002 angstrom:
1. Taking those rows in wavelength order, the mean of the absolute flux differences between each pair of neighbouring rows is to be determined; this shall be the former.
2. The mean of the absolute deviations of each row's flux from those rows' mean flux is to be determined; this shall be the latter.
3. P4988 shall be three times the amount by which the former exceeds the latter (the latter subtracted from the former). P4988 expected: 1.6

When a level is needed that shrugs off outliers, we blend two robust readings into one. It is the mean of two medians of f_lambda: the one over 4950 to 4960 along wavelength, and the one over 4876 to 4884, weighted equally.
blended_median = 9.6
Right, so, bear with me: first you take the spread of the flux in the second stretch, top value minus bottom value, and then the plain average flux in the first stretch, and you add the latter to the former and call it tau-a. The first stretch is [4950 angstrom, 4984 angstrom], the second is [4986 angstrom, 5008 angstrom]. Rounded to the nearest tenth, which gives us 10.4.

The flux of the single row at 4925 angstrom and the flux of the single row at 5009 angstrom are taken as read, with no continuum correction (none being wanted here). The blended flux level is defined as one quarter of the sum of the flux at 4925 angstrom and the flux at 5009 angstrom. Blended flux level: 4.14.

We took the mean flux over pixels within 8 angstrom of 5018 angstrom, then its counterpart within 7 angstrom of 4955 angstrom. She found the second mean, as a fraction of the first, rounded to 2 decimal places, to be 1.10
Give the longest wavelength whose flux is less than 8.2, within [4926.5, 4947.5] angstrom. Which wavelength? 4946 angstrom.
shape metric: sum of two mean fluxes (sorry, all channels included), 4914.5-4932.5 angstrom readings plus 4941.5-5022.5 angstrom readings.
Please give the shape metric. 17.4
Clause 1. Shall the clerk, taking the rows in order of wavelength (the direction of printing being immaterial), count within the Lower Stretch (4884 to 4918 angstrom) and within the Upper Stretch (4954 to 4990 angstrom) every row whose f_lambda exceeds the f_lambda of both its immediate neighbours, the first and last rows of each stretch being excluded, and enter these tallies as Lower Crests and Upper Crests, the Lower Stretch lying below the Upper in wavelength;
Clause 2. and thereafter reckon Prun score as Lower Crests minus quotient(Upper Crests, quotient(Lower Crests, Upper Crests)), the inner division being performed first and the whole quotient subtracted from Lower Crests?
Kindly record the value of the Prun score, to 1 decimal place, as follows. -2.3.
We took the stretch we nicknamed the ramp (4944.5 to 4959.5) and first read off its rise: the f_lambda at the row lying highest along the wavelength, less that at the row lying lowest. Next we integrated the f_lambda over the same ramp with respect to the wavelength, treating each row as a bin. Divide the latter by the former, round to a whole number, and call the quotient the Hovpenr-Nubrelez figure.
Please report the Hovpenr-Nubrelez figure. 53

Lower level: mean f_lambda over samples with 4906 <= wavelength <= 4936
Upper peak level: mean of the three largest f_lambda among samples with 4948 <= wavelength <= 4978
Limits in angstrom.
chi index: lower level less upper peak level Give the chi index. -1.3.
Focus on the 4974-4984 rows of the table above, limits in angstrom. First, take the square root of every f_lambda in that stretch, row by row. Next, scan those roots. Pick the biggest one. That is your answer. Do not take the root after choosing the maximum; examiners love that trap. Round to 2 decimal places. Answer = 2.92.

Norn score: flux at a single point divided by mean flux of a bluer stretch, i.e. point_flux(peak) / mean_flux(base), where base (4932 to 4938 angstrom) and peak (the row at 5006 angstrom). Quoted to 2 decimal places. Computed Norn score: 0.90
